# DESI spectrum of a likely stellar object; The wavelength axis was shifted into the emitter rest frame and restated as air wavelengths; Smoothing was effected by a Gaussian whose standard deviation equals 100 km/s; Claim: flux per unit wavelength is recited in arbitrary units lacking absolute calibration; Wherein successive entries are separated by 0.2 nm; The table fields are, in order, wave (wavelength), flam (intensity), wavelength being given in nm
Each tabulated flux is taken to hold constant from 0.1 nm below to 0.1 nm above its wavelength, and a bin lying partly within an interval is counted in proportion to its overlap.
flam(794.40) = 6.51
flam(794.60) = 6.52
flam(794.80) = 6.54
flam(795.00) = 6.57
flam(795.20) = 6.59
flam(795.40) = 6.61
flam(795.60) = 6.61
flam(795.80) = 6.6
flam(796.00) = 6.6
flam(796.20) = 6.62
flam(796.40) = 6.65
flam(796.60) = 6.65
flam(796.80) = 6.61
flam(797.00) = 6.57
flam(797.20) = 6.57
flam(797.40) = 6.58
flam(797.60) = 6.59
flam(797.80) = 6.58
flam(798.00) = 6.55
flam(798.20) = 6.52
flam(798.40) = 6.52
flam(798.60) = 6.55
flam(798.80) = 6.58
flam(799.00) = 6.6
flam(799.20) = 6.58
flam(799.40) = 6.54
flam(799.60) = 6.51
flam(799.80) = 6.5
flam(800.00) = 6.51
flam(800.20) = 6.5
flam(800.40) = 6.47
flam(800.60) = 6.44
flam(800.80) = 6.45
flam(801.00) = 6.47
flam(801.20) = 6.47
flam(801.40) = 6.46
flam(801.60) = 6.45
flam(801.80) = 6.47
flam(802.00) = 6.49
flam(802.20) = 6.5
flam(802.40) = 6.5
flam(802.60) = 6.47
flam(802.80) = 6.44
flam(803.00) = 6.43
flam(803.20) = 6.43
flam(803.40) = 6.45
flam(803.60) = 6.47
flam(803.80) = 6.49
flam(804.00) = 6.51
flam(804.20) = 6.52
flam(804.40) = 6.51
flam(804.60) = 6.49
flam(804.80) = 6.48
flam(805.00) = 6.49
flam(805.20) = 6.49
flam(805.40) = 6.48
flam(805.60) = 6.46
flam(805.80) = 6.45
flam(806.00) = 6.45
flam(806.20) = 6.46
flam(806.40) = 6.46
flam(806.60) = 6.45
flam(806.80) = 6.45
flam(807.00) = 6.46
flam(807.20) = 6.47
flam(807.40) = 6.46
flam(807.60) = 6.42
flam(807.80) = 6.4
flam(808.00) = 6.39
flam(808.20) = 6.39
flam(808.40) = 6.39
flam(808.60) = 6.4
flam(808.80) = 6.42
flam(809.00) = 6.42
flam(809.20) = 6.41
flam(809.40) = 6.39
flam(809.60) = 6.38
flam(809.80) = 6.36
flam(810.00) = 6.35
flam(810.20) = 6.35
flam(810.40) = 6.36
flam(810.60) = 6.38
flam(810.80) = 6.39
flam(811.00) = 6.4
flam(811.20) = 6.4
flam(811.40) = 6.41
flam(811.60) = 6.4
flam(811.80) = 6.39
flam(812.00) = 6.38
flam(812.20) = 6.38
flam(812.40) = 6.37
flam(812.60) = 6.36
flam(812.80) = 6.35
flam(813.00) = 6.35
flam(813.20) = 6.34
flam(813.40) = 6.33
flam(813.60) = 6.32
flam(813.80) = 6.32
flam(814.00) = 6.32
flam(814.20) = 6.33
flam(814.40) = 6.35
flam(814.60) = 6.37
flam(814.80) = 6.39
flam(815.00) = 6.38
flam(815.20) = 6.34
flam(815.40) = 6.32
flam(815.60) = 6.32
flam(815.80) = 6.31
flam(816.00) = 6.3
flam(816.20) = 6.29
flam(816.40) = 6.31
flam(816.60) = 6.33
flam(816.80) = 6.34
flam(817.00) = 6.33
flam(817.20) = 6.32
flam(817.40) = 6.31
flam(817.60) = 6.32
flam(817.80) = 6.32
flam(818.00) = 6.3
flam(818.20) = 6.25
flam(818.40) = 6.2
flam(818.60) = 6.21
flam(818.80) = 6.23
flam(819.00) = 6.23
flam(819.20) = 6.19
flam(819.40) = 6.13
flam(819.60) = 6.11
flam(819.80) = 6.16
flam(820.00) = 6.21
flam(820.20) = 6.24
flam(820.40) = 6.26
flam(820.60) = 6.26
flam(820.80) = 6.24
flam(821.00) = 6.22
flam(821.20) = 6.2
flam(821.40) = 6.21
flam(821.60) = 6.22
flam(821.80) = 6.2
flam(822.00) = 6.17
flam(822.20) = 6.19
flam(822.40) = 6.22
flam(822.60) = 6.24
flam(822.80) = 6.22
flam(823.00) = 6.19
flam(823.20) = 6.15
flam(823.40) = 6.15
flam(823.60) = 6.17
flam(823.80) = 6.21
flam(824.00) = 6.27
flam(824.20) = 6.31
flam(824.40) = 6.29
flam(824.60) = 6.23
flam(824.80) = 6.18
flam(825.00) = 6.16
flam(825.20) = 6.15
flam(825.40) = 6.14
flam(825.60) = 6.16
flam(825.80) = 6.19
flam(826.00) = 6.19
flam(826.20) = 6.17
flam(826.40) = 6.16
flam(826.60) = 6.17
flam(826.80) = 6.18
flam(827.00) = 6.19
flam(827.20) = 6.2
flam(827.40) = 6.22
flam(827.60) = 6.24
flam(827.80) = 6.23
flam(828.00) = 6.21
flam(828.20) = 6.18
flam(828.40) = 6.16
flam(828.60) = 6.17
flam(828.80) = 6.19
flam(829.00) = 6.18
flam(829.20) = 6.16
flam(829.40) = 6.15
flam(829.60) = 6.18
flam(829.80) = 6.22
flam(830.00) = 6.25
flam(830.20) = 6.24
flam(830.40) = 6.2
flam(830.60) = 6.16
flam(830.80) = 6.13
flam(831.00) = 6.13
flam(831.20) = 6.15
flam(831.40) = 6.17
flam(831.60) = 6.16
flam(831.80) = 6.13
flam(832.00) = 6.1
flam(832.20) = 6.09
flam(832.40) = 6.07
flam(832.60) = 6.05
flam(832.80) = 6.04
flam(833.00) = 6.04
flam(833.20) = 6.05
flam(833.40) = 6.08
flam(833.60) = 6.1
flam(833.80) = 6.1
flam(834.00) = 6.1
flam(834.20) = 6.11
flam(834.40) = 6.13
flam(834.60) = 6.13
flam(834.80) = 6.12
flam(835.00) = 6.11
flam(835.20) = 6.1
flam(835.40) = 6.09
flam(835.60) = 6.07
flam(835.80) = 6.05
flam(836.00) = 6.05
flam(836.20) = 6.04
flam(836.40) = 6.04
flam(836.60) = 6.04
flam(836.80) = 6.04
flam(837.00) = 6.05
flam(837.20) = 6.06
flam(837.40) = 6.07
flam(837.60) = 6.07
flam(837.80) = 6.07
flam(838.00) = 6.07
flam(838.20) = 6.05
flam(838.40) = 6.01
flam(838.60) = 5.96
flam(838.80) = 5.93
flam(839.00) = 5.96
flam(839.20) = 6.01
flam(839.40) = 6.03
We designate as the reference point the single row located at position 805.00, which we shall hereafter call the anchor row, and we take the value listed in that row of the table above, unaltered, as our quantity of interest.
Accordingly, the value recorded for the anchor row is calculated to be 6.49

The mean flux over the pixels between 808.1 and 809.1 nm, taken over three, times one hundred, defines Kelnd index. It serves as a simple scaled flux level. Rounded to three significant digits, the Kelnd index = 213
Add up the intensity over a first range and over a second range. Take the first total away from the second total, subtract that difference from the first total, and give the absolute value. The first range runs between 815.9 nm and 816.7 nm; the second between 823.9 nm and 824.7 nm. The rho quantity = 25.4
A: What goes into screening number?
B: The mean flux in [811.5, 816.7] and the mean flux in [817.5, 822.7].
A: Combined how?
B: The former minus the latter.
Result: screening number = 0.12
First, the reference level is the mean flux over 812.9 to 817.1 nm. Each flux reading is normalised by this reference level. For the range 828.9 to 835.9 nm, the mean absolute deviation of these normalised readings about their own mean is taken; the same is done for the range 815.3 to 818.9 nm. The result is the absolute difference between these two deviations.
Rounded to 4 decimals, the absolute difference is 0.0017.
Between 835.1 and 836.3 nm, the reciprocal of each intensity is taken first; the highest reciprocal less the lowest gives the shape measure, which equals 0.0016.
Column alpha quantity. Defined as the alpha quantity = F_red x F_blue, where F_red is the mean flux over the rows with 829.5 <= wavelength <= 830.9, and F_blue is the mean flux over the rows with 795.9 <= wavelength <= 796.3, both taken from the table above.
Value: 41.0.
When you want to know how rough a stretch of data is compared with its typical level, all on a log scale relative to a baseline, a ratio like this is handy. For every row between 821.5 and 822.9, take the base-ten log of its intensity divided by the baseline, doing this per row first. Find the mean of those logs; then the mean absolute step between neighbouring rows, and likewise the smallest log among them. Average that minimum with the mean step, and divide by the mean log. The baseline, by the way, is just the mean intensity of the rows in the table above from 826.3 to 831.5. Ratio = 0.17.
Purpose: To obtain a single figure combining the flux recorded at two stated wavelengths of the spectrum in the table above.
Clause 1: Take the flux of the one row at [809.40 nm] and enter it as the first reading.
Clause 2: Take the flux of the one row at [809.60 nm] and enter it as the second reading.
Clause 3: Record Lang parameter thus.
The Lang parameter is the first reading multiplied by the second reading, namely 40.8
